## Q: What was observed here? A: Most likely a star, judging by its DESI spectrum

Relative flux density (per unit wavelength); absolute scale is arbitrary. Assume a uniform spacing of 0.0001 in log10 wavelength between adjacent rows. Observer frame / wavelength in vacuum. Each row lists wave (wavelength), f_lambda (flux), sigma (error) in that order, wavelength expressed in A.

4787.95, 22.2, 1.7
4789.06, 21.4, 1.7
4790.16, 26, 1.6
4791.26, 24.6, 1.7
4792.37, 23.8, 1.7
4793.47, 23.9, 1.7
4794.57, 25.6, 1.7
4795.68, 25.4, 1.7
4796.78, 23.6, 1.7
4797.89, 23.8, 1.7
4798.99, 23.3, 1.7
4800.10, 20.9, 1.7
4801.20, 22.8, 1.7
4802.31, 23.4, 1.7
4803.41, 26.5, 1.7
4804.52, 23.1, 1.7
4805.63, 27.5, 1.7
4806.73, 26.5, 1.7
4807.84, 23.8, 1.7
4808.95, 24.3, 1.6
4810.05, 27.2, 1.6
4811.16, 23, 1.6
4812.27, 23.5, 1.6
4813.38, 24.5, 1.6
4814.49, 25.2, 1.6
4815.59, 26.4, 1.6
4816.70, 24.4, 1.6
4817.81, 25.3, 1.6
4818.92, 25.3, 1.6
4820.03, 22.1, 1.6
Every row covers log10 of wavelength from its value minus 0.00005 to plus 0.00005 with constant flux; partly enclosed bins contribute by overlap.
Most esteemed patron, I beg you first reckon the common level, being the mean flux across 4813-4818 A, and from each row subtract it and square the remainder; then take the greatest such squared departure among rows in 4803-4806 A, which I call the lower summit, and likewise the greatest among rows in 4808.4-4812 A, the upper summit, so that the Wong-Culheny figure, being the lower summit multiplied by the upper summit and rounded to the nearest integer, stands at 26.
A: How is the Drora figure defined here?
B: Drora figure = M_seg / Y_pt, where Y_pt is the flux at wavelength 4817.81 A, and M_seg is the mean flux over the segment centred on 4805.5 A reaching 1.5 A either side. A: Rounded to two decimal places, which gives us 1.02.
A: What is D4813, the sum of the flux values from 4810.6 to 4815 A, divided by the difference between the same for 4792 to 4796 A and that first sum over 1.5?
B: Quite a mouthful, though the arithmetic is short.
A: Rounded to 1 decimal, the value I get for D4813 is 2.8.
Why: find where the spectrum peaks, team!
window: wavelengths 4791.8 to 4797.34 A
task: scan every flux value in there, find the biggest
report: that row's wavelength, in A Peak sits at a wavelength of 4794.57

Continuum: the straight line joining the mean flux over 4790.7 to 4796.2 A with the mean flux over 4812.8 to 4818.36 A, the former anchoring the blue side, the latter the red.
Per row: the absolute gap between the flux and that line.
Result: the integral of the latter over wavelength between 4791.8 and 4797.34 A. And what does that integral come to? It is 5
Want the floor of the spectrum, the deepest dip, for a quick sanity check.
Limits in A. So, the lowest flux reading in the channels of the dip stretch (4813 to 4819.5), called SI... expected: 24.4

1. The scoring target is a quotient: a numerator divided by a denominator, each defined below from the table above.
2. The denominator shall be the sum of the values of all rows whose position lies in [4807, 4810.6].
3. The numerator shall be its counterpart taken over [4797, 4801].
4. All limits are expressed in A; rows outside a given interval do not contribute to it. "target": 0.903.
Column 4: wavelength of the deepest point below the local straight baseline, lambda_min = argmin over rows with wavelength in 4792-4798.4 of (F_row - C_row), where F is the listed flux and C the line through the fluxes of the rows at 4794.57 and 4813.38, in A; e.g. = 4792.37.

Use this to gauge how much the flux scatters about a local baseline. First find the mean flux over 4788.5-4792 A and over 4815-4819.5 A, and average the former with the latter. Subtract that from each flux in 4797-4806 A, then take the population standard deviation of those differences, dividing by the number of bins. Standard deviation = 2.0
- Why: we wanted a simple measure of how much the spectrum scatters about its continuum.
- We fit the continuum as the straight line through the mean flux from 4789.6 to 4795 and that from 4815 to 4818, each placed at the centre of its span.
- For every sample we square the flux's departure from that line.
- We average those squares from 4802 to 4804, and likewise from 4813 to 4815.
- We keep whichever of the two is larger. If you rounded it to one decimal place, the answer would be 2.4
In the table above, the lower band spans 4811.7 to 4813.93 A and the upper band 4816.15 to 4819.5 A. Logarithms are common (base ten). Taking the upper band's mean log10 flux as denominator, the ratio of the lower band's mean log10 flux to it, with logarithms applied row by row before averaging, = 0.99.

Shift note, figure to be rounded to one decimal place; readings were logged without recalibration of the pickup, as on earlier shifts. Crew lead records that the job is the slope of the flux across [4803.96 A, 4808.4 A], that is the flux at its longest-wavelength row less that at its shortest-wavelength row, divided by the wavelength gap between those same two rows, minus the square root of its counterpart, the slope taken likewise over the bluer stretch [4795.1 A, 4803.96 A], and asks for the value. -0.2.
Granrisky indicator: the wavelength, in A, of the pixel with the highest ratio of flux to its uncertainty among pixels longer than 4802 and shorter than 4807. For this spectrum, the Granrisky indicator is 4805.63 A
